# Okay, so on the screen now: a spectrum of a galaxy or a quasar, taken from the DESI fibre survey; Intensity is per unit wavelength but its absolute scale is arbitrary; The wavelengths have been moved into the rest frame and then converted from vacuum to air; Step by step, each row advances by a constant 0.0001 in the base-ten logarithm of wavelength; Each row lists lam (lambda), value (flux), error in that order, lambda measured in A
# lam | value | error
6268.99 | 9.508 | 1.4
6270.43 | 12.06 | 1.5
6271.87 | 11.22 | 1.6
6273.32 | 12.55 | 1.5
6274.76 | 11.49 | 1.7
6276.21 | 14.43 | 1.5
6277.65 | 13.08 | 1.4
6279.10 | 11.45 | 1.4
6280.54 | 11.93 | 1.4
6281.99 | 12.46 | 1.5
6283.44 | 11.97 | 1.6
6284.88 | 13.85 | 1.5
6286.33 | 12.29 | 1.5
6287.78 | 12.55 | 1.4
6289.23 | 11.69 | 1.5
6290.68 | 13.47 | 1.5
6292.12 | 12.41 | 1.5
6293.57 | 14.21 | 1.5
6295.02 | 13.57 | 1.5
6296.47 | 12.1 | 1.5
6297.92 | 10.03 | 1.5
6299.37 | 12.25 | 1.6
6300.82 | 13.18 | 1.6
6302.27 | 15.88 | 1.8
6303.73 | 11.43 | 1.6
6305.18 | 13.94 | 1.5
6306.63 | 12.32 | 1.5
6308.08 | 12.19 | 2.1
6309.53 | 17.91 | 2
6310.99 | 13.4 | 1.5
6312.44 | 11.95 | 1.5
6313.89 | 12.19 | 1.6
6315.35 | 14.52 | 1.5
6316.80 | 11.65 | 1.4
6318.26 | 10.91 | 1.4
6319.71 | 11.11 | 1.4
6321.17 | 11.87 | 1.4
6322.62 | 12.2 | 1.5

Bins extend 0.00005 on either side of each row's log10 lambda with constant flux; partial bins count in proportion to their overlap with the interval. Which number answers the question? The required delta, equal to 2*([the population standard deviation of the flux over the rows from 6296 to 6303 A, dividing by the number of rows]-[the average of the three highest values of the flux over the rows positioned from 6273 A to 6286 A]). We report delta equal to -23.8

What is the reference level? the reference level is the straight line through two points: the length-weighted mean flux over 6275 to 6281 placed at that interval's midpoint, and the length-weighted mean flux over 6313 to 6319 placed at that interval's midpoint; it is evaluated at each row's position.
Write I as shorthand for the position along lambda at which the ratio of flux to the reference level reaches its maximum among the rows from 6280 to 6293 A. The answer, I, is 6284.88 A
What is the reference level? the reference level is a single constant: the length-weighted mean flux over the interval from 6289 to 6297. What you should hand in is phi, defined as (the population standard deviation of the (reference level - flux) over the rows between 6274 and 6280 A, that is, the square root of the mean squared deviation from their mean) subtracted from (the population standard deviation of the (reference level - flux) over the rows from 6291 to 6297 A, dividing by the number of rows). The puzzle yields -0.4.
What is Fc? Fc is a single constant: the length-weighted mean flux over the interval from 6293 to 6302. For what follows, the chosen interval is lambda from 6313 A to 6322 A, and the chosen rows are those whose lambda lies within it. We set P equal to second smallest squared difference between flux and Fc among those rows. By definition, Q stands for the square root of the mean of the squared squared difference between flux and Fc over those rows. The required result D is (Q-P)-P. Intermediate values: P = 0.68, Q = 2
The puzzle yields 0.8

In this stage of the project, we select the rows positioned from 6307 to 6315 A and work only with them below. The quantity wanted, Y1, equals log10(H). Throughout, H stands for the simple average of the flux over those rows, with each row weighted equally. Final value 1.13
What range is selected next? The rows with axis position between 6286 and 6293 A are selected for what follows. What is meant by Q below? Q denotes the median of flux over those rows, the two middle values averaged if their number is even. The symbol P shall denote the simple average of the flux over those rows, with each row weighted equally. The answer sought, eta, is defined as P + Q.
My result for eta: 24.9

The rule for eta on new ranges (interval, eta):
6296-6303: 24.9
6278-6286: 24.3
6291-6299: 24.9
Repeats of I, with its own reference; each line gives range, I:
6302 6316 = 6309.53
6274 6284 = 6276.21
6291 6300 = 6293.57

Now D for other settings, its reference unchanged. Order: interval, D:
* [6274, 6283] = 1.2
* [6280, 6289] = 0.5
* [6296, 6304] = 4.6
